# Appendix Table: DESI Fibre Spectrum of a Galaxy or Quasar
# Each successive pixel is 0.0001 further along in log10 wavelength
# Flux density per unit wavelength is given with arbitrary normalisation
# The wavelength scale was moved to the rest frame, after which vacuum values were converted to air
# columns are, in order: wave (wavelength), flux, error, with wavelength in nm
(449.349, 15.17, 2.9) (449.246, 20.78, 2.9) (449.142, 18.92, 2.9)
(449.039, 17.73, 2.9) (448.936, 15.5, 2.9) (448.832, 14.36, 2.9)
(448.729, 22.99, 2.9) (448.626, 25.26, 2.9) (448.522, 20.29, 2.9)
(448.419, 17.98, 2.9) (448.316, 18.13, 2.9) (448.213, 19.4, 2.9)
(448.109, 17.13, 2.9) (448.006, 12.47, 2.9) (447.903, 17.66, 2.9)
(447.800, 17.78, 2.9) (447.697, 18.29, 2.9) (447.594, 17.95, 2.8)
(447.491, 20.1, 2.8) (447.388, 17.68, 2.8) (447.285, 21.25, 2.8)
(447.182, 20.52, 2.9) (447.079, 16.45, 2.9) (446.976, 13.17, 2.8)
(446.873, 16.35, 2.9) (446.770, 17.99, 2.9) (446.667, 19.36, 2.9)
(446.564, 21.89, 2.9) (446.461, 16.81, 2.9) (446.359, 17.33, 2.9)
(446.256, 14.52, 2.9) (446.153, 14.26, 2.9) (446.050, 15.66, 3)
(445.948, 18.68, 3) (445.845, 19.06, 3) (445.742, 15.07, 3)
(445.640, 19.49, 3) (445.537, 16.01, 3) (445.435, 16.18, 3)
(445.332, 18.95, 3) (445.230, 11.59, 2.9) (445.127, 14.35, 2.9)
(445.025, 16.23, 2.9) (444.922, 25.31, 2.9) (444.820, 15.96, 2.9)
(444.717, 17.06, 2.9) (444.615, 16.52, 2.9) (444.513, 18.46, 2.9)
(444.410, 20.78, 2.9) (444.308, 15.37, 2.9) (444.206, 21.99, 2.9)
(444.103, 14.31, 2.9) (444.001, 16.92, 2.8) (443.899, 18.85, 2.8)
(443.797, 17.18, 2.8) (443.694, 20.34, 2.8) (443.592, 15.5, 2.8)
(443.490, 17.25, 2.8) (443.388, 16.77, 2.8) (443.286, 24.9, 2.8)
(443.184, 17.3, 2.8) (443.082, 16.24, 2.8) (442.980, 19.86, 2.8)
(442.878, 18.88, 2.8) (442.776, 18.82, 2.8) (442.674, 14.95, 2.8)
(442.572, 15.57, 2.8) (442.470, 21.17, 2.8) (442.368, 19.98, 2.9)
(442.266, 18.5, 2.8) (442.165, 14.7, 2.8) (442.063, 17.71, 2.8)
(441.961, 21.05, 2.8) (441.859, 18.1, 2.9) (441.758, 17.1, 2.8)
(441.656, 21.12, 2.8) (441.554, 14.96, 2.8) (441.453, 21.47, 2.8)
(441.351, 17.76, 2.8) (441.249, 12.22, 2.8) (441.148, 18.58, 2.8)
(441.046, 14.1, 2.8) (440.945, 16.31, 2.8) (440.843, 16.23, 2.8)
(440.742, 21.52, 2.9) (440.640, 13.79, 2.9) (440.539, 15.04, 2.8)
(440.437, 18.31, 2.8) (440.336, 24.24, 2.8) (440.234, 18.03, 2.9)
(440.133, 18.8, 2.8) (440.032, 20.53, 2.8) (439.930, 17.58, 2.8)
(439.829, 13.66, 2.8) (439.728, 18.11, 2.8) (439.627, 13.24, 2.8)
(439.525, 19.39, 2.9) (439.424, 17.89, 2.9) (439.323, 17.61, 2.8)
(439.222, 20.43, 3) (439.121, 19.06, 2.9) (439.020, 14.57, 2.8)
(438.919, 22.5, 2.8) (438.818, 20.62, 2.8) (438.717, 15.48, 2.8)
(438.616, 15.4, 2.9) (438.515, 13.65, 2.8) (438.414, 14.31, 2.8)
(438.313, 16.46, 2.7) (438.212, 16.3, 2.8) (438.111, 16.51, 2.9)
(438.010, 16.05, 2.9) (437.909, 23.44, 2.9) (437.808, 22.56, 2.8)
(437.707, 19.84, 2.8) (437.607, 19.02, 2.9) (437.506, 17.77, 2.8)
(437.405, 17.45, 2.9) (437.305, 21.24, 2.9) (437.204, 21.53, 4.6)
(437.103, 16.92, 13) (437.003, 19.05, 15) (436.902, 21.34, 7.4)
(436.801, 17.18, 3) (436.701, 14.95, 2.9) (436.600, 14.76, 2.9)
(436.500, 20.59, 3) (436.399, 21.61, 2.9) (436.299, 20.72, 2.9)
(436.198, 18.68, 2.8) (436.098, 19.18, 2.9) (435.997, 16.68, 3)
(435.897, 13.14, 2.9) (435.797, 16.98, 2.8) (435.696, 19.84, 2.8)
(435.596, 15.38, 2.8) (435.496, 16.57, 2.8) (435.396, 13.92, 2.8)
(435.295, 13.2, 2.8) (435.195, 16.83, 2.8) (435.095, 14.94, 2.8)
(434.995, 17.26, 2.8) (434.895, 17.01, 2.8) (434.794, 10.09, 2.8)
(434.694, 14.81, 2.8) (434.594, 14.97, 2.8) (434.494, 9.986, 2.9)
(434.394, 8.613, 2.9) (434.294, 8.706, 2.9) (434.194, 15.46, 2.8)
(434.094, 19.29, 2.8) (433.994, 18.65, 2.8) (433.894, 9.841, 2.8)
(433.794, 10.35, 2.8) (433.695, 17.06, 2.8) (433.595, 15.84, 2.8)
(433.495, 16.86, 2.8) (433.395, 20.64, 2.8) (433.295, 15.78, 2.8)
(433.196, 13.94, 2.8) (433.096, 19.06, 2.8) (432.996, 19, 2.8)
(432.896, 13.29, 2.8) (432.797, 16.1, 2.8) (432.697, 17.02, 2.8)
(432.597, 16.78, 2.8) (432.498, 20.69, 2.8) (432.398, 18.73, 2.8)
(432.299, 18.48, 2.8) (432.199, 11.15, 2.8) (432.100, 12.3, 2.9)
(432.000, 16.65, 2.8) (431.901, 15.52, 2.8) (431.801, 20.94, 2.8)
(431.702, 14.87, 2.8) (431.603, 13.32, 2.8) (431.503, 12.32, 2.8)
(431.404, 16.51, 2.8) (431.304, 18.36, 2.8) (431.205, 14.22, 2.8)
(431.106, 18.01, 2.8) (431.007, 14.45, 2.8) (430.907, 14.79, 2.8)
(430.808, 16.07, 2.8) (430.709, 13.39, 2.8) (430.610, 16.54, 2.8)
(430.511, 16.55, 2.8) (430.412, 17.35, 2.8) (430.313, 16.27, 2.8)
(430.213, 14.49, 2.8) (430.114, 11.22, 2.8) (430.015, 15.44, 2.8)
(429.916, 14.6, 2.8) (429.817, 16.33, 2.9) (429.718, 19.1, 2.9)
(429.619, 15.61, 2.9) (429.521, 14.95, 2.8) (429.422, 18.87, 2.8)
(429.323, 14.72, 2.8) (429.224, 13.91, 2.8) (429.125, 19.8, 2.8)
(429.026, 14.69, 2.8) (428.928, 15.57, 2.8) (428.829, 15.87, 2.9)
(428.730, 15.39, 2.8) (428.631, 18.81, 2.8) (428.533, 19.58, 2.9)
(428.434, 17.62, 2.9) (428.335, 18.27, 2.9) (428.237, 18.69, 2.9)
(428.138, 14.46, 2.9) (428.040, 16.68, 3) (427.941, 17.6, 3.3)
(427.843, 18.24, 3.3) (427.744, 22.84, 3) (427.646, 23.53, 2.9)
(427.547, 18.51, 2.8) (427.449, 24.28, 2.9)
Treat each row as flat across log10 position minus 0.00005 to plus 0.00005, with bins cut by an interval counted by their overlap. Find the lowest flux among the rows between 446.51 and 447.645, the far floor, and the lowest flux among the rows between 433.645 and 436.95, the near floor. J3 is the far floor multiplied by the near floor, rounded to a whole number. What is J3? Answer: 113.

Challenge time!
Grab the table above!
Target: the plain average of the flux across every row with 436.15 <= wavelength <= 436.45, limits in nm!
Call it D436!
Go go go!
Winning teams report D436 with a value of 20.3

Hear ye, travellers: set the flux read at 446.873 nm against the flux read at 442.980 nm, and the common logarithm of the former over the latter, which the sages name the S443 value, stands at -0.1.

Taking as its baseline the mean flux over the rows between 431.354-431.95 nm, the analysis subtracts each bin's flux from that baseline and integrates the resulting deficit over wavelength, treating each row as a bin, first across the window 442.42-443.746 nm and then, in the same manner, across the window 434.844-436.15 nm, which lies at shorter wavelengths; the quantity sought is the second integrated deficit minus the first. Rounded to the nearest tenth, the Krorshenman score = 2.7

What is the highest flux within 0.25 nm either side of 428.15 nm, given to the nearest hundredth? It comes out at 18.69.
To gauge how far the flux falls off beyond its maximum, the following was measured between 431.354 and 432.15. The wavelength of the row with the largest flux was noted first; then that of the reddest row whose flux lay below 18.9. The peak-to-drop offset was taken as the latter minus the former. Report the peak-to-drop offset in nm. 0.30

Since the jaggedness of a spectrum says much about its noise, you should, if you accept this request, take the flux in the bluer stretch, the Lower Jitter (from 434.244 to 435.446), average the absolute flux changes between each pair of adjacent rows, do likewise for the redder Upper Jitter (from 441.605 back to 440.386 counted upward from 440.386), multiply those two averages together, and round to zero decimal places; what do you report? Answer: 10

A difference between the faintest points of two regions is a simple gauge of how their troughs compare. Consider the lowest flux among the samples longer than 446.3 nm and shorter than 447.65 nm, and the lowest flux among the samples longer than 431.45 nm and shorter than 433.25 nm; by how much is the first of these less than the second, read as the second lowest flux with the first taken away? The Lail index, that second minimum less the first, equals -2.0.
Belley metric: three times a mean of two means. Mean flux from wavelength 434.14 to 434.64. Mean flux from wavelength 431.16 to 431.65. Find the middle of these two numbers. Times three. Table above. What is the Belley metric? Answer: 40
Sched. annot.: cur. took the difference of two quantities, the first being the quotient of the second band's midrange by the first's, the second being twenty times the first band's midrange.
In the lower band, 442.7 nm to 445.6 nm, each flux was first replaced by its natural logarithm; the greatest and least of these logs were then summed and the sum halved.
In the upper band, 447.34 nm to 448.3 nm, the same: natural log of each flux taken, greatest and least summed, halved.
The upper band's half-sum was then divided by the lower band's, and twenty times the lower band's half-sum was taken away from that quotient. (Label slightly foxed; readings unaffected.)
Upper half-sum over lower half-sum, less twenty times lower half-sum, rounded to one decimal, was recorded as -55.8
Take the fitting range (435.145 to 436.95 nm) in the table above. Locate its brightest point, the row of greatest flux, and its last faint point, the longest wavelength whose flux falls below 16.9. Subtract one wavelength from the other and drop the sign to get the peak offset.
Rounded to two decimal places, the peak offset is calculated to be 0.30 nm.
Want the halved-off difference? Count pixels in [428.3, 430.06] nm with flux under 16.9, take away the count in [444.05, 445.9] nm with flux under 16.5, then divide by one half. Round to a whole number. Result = 4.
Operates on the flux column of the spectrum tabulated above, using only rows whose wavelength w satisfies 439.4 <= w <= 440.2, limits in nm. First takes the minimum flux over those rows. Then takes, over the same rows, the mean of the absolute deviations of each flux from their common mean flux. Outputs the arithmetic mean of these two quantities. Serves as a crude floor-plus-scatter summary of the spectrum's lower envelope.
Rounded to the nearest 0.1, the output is 7.6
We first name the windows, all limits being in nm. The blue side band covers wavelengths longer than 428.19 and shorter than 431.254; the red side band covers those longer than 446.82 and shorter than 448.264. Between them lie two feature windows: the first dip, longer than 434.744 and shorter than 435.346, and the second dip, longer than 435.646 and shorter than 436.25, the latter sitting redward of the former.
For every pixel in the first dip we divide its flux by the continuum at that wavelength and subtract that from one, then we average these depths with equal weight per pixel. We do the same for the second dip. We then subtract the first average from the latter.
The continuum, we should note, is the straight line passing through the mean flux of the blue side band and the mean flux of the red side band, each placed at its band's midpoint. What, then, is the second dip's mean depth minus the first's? -0.15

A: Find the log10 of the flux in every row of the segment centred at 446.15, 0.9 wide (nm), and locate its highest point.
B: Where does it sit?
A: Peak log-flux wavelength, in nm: 446.564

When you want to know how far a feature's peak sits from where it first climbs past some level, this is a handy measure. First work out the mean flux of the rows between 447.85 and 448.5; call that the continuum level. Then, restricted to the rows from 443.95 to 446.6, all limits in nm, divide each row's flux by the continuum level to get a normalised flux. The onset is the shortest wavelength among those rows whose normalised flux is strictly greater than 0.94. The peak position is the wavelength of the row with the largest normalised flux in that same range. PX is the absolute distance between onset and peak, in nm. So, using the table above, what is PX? 0.92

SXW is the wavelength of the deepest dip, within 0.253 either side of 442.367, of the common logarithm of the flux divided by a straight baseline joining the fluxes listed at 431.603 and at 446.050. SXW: 442.165 nm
